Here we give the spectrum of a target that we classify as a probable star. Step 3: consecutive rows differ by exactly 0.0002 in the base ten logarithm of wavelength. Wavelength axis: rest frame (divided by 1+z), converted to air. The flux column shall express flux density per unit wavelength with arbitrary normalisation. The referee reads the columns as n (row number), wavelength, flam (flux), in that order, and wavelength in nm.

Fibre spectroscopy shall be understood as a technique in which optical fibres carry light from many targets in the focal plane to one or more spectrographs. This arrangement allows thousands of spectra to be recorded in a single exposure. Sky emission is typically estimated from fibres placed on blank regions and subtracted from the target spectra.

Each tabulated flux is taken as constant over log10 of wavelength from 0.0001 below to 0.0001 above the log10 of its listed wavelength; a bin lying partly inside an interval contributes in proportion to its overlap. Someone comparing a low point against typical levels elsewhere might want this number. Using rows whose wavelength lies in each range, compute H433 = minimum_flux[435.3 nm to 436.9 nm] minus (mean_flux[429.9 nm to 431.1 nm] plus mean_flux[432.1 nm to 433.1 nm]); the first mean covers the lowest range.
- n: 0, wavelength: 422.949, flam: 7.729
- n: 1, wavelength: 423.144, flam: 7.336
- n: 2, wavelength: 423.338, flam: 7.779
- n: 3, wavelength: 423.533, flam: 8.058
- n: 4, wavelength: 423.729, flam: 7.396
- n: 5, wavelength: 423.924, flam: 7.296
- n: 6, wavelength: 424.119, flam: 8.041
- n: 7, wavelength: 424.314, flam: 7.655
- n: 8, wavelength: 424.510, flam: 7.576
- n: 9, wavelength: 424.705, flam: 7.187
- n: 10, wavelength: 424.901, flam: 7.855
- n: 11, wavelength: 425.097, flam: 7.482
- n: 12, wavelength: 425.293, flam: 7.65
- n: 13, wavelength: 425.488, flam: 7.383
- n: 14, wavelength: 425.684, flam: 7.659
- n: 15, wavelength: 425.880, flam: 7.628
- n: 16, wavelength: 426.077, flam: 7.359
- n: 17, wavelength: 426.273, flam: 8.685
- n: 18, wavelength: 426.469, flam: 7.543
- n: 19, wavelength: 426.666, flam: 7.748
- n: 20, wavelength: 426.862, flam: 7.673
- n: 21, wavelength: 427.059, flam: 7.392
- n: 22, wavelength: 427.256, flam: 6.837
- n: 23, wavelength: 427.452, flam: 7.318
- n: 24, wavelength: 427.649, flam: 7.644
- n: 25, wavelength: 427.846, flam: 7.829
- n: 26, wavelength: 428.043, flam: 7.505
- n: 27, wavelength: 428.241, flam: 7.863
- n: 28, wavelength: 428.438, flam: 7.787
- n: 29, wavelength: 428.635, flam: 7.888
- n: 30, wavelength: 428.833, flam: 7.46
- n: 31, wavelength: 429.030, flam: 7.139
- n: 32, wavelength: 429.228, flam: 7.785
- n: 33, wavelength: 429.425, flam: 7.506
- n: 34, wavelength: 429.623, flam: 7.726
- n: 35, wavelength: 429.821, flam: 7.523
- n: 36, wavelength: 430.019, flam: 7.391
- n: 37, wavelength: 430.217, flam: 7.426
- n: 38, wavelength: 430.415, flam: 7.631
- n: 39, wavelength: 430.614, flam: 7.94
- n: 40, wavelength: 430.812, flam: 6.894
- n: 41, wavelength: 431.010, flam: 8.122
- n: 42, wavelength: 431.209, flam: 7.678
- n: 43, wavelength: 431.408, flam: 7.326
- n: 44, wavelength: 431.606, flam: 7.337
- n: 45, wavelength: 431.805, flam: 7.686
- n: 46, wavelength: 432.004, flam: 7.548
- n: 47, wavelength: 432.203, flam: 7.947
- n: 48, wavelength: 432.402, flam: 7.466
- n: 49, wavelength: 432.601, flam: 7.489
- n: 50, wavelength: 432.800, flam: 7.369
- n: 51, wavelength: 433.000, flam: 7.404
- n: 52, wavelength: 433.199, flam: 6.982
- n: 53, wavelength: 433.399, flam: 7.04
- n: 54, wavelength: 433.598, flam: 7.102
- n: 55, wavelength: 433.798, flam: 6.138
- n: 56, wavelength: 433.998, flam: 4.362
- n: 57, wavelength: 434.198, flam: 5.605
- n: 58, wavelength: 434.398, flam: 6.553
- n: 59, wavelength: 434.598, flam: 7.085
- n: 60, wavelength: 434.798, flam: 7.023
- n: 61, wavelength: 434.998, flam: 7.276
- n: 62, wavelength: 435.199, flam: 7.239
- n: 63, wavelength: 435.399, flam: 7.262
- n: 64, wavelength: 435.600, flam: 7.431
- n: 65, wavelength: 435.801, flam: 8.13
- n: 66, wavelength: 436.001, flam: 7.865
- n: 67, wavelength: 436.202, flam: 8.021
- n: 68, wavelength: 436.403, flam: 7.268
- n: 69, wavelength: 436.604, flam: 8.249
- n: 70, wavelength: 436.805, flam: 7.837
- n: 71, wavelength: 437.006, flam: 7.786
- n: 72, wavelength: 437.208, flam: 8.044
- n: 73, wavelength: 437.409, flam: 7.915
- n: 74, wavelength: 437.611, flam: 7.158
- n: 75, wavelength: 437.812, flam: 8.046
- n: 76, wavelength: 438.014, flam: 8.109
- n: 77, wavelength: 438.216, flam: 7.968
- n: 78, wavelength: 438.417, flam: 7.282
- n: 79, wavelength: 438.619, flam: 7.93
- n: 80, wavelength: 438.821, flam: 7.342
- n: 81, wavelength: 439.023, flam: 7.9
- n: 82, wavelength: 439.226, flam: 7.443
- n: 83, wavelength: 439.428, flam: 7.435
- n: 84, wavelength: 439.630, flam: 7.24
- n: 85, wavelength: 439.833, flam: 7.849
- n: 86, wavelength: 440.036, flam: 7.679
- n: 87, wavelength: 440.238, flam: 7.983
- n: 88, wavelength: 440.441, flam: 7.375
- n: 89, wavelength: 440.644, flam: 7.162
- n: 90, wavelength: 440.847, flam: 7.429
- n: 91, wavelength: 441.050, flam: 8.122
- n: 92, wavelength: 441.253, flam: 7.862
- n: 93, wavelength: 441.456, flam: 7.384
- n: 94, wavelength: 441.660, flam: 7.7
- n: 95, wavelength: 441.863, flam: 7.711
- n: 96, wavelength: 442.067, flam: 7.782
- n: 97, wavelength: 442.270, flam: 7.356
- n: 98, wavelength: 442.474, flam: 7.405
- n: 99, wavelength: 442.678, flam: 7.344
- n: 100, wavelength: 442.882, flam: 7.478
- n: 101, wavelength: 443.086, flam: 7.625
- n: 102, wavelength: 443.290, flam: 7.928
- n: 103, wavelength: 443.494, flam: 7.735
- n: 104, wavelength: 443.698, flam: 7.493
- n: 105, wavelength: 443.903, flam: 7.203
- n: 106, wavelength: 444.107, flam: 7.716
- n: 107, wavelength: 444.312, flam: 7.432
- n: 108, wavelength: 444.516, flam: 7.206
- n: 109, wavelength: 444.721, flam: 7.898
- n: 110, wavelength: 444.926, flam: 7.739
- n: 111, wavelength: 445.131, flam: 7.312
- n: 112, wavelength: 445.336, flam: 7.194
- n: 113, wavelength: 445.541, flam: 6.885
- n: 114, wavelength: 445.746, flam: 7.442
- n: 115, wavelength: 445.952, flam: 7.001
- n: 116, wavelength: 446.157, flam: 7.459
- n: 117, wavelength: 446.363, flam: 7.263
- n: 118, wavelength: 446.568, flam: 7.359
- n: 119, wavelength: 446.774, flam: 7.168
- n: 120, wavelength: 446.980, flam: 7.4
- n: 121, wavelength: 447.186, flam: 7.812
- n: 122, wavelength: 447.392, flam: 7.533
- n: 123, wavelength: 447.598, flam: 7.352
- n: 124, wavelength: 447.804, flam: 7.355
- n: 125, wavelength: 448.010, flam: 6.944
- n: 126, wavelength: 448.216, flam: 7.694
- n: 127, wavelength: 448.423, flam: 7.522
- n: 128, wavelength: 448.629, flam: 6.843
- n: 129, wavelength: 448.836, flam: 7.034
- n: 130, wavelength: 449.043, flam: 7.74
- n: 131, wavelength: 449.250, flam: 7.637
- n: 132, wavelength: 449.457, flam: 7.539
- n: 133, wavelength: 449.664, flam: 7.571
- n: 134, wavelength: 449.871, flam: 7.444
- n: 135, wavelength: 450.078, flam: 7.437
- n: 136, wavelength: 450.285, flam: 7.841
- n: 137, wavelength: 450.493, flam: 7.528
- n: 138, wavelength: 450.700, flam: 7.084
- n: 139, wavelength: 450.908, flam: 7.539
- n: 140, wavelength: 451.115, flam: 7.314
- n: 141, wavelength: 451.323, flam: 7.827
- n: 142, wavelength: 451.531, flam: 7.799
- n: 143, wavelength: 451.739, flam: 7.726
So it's -7.8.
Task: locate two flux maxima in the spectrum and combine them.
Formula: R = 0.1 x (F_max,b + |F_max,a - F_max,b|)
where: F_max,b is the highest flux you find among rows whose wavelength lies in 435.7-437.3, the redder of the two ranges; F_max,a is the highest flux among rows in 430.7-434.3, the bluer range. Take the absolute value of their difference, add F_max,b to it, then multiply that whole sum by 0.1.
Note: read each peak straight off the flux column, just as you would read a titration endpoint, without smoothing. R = 0.838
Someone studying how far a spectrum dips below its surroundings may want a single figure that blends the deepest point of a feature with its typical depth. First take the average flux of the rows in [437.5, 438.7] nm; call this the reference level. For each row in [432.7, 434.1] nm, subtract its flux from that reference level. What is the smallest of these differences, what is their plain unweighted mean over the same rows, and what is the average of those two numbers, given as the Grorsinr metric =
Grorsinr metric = 0.73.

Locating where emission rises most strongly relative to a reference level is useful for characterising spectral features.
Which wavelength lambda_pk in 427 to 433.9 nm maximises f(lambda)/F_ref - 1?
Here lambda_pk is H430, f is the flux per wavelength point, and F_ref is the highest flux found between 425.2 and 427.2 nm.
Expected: 431.010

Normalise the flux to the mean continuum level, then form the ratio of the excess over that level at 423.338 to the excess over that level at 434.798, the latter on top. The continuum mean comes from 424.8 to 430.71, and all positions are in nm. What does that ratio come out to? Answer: -3.4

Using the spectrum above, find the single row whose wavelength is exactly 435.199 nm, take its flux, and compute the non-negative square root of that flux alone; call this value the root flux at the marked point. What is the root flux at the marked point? 2.69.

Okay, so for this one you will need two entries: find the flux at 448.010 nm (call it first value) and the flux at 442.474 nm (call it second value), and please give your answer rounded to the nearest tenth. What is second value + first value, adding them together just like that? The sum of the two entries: 14.3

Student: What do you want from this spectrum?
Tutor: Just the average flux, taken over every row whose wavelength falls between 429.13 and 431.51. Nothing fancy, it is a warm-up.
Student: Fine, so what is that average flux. 7.58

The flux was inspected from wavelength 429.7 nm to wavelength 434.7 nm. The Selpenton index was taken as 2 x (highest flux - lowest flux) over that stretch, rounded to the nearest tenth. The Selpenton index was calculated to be 7.5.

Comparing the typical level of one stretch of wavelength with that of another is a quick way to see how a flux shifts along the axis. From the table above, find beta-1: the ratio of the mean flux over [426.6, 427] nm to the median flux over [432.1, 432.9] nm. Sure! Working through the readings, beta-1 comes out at 1.03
